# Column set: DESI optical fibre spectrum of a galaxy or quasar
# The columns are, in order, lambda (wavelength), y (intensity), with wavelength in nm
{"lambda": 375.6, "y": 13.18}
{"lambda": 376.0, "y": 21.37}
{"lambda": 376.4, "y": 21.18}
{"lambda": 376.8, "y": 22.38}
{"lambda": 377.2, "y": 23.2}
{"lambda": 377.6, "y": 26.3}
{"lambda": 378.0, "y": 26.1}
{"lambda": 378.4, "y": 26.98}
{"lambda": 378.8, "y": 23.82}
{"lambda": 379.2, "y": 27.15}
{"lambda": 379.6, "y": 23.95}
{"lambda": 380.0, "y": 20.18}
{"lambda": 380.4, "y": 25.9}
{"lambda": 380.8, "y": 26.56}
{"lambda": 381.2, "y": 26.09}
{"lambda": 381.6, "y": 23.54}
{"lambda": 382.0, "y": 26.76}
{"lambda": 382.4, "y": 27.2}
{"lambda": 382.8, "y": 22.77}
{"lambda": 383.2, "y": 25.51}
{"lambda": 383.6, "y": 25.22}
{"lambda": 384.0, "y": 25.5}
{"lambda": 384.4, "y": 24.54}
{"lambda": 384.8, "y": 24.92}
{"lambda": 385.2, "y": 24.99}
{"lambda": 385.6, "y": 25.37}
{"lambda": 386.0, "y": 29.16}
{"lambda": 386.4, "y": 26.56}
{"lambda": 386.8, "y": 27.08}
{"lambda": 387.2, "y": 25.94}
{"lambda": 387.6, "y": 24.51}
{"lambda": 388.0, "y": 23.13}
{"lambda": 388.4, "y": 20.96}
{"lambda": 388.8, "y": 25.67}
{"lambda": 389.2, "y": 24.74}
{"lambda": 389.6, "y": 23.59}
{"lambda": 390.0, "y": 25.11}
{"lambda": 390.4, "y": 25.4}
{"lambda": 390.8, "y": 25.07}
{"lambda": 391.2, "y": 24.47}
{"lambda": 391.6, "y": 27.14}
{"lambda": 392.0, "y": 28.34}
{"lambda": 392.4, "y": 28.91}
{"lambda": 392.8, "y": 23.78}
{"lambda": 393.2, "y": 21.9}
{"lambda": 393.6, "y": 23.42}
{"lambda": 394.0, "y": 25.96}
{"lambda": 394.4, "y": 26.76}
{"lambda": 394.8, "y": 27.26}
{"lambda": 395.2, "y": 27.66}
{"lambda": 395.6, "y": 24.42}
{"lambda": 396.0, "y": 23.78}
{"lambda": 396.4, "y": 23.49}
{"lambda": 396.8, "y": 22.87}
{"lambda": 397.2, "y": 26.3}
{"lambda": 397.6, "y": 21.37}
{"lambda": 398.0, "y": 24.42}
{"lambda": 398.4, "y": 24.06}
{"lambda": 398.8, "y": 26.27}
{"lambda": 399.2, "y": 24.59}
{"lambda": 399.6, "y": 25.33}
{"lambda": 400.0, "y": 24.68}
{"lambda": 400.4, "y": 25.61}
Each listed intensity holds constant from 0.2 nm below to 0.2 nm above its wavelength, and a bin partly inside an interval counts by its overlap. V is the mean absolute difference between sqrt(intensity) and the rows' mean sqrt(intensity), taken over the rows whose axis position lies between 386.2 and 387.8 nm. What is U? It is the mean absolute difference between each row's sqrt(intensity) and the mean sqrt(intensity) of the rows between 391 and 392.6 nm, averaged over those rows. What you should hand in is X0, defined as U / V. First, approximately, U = 0.136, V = 0.08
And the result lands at 1.7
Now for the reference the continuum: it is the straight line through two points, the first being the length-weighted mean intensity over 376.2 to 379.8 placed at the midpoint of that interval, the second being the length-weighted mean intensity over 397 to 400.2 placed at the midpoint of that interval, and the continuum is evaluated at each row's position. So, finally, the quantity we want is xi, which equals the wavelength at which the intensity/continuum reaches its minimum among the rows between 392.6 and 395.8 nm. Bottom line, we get 393.2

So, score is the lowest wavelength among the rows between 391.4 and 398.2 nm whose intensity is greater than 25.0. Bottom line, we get 391.6 nm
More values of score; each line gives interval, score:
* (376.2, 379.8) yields 377.6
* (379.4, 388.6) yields 380.4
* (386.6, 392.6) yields 386.8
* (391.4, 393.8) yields 391.6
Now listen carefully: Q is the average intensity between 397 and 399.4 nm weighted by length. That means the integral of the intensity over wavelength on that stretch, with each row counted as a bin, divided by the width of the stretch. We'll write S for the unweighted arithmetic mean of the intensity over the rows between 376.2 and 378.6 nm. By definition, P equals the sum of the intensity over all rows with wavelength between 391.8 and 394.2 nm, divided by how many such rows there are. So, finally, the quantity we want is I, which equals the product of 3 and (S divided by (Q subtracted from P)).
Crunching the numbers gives 83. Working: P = 25.4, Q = 24.5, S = 24.4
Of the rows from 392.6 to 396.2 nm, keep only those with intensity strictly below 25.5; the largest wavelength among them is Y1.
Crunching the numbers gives 396.0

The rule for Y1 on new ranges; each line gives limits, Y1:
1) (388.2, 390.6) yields 390.4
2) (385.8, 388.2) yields 388.0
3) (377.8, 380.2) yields 380.0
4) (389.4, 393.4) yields 393.2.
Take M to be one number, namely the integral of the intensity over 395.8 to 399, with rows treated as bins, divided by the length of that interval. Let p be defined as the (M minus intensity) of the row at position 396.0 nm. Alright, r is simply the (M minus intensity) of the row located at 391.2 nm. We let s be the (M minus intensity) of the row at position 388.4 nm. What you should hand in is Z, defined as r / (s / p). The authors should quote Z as 0.0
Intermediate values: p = 0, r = -0.4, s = 3.1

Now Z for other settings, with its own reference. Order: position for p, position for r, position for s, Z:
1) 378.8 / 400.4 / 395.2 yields 0.1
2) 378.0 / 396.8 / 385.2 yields 2.6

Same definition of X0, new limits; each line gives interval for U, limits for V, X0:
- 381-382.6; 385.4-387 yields 1.1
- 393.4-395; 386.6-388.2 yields 0.9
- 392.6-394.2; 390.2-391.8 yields 1.4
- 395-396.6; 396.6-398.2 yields 0.8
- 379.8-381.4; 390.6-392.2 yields 1.6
